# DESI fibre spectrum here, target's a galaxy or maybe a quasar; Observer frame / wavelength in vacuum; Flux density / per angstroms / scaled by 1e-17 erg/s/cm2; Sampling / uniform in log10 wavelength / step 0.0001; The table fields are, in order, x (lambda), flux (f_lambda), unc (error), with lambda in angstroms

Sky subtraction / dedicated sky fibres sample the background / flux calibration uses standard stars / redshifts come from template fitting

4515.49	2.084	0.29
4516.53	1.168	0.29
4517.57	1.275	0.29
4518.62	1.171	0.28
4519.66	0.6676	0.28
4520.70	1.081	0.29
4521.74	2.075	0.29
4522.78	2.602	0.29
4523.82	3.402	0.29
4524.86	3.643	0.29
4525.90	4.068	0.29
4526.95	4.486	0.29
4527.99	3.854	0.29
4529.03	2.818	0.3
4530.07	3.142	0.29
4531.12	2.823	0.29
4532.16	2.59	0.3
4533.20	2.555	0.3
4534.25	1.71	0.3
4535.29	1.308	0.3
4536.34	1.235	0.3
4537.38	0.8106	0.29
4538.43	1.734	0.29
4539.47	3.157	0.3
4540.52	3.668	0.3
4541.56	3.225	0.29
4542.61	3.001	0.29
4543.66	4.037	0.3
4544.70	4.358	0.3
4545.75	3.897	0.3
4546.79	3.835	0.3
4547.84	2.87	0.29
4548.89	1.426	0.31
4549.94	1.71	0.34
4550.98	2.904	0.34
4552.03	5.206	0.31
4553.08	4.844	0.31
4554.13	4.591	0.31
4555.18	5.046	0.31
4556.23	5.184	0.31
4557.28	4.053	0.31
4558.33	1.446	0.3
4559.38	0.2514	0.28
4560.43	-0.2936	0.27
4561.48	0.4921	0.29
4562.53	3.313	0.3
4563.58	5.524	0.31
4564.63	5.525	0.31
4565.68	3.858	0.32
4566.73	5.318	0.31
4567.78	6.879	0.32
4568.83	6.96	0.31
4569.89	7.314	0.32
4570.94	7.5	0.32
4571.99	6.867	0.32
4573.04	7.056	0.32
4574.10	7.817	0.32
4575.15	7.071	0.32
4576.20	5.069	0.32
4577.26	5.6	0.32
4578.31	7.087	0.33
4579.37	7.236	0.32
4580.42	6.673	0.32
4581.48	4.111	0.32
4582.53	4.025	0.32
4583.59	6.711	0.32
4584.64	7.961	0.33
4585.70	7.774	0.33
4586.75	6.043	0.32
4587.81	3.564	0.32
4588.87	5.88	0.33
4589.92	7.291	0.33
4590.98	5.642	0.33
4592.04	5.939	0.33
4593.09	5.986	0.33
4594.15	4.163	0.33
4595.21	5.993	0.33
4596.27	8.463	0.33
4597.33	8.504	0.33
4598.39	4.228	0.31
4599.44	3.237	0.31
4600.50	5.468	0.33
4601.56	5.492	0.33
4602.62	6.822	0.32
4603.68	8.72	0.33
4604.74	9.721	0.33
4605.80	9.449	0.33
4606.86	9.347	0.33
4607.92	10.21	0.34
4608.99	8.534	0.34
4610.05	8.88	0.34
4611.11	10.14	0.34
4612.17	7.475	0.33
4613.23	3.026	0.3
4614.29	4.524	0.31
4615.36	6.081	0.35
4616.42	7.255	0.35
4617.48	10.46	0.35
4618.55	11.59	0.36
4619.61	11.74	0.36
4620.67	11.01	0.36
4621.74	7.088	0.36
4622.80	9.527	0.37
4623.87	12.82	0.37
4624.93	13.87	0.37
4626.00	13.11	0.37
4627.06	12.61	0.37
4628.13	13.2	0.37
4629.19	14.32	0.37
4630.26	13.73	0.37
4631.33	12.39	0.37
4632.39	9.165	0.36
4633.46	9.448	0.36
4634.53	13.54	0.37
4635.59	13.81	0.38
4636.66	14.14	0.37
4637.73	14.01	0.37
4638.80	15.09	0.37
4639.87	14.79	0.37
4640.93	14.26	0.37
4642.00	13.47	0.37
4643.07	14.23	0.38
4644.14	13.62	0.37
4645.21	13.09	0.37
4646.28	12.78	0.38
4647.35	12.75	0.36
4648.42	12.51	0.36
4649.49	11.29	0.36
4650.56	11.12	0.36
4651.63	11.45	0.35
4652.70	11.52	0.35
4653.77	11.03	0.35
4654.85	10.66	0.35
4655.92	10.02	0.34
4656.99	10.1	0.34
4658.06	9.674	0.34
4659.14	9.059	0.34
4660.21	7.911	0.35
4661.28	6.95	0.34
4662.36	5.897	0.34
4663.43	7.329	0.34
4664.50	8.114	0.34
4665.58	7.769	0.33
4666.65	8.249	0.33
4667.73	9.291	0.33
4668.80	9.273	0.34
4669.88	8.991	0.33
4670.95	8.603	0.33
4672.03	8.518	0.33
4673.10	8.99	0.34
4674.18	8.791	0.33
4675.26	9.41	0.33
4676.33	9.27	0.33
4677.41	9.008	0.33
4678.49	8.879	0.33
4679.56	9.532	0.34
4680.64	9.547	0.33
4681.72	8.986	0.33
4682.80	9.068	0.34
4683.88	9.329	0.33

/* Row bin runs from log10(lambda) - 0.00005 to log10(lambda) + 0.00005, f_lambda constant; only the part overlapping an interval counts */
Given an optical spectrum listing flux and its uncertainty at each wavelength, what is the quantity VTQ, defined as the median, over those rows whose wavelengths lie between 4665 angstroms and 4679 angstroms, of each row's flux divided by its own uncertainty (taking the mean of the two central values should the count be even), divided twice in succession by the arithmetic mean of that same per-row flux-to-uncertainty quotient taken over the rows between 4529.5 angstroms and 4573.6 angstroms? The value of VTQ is 0.19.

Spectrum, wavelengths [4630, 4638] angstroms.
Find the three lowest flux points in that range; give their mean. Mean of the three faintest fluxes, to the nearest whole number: 10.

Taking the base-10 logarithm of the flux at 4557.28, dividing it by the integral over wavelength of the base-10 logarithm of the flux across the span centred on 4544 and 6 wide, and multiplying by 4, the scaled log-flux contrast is 0.7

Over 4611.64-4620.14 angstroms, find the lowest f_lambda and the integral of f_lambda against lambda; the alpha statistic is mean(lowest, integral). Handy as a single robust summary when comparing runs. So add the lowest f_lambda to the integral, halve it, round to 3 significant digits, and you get 34.5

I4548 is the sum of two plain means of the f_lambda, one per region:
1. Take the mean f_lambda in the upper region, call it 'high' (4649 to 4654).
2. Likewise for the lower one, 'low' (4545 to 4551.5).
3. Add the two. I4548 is 14.1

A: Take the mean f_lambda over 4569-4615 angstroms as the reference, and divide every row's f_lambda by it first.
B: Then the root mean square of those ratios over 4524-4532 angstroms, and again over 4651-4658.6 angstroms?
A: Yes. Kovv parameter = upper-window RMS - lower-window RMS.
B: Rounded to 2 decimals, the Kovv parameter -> 1.05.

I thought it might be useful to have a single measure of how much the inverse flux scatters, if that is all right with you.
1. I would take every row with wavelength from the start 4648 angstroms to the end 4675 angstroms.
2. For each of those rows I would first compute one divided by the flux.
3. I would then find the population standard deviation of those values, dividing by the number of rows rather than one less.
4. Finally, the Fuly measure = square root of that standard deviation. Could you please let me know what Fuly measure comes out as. 0.14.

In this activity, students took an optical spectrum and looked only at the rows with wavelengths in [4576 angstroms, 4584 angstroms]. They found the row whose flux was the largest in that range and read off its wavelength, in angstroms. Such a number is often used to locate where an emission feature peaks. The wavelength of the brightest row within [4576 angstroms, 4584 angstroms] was 4579.37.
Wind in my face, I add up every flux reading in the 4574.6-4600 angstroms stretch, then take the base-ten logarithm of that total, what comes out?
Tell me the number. 2.16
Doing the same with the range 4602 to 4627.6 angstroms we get 2.35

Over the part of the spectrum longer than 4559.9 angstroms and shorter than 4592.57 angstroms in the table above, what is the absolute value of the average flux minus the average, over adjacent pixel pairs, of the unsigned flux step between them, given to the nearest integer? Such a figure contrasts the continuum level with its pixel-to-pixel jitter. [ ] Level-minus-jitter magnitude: 5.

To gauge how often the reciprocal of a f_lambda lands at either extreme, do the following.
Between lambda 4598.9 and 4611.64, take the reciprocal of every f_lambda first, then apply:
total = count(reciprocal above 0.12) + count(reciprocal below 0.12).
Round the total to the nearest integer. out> 12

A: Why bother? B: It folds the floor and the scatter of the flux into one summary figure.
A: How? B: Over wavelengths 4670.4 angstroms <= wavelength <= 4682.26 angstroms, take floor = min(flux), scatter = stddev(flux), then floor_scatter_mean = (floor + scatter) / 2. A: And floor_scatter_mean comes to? 4.4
